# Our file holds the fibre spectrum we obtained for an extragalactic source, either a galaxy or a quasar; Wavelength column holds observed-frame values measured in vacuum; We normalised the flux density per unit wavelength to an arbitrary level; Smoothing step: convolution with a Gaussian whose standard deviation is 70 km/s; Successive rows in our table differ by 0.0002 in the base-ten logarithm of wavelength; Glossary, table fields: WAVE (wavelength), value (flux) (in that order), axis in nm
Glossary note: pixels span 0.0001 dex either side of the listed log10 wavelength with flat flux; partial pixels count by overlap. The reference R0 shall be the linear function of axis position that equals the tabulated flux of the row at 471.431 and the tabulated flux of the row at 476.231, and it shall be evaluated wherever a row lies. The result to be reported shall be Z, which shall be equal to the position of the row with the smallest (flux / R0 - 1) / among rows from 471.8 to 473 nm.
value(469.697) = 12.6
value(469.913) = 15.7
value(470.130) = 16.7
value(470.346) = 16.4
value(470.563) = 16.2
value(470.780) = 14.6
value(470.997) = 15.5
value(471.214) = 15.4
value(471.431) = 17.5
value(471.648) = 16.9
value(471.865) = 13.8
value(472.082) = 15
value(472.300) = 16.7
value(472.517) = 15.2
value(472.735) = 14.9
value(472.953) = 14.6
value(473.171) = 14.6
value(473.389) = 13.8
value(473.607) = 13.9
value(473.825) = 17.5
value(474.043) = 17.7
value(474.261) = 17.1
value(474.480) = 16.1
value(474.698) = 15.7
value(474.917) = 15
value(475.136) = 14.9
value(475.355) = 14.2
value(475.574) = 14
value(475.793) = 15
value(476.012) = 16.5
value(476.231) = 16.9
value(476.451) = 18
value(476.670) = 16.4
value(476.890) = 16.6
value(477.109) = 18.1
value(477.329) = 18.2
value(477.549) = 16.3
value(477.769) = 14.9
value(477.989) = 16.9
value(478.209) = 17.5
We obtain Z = 471.865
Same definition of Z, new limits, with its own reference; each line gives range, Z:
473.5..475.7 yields 473.607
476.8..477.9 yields 477.769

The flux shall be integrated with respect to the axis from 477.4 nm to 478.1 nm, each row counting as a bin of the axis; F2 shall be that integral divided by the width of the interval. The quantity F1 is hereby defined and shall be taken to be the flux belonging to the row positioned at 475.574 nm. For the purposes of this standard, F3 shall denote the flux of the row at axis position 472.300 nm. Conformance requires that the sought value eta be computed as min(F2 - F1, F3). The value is 2.2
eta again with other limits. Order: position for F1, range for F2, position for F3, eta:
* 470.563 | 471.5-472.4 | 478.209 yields -0.5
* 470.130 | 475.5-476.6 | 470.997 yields -0.5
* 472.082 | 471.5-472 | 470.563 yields 0.5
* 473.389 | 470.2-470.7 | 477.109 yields 2.4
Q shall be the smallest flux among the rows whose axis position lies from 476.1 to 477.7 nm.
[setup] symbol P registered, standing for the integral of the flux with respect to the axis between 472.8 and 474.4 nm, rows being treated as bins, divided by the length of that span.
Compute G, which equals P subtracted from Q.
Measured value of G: 0.7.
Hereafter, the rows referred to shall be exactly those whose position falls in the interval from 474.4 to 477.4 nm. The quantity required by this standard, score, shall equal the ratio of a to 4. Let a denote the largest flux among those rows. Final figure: 4.55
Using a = 18.2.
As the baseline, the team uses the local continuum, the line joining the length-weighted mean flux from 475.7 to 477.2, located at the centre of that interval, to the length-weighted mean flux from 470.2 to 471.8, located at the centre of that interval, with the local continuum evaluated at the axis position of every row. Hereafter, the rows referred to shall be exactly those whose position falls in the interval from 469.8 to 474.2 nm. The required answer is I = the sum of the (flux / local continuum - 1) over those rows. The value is -0.66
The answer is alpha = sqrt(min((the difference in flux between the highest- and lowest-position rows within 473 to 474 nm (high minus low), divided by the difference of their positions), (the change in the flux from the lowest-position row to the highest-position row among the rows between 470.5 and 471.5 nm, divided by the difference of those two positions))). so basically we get 1.22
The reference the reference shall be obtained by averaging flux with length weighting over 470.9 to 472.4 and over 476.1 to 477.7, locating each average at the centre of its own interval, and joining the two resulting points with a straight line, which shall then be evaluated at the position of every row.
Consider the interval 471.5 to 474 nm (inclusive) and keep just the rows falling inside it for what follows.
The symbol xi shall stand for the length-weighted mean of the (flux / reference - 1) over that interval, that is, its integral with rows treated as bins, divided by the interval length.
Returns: -0.05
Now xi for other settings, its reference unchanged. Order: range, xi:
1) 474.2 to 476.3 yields -0.07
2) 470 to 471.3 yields 0.01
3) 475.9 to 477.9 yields -0.02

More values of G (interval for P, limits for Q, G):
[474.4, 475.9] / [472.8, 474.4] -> -1.2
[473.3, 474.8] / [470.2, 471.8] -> -1.4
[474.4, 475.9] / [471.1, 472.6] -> -1.2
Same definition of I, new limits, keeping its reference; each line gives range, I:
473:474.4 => -0.24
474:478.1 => -0.57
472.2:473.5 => -0.49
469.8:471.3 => -0.08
